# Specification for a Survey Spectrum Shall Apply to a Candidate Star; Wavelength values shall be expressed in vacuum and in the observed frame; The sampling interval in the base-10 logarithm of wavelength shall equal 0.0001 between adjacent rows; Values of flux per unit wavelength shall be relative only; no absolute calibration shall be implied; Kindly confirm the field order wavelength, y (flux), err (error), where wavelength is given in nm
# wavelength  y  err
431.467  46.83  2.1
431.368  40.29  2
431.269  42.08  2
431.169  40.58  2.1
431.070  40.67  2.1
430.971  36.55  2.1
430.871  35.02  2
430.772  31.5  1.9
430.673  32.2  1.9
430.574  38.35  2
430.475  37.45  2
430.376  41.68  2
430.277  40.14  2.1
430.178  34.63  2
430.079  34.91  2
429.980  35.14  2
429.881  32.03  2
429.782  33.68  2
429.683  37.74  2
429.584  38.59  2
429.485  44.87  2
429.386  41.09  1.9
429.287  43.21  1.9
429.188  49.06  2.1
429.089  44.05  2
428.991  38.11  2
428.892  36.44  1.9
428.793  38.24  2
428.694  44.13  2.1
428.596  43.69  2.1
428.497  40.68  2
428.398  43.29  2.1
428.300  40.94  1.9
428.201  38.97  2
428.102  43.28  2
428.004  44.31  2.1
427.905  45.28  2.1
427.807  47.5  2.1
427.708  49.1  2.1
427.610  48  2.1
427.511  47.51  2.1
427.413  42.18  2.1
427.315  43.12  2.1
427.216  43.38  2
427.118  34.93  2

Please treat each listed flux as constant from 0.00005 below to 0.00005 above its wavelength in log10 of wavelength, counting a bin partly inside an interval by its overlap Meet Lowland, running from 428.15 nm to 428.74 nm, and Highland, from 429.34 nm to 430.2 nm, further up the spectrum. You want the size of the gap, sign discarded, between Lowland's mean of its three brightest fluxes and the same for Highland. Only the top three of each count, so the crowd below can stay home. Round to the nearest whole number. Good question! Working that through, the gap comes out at 2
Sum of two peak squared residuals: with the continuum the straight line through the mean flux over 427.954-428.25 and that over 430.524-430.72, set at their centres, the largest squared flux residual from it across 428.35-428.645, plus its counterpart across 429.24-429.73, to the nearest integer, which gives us 50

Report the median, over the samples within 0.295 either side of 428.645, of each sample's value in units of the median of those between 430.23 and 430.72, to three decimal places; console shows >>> 1.095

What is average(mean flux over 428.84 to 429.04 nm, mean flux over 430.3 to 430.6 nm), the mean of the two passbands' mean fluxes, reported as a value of 38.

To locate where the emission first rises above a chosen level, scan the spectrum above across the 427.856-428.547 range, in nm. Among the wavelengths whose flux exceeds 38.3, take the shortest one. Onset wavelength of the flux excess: 427.905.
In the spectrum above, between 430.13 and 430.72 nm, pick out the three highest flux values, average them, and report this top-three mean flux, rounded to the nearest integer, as 40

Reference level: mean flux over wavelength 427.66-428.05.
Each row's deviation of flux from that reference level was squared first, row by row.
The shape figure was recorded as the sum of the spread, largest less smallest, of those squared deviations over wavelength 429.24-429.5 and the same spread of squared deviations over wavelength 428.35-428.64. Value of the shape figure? 53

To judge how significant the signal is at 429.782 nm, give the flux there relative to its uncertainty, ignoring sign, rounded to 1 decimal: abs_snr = 16.8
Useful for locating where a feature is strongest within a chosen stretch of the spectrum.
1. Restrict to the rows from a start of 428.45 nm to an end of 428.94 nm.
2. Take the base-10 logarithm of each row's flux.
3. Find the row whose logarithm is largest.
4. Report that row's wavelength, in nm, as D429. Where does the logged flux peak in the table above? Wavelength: 428.694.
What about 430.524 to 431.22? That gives 431.070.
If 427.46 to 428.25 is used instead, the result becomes 427.708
